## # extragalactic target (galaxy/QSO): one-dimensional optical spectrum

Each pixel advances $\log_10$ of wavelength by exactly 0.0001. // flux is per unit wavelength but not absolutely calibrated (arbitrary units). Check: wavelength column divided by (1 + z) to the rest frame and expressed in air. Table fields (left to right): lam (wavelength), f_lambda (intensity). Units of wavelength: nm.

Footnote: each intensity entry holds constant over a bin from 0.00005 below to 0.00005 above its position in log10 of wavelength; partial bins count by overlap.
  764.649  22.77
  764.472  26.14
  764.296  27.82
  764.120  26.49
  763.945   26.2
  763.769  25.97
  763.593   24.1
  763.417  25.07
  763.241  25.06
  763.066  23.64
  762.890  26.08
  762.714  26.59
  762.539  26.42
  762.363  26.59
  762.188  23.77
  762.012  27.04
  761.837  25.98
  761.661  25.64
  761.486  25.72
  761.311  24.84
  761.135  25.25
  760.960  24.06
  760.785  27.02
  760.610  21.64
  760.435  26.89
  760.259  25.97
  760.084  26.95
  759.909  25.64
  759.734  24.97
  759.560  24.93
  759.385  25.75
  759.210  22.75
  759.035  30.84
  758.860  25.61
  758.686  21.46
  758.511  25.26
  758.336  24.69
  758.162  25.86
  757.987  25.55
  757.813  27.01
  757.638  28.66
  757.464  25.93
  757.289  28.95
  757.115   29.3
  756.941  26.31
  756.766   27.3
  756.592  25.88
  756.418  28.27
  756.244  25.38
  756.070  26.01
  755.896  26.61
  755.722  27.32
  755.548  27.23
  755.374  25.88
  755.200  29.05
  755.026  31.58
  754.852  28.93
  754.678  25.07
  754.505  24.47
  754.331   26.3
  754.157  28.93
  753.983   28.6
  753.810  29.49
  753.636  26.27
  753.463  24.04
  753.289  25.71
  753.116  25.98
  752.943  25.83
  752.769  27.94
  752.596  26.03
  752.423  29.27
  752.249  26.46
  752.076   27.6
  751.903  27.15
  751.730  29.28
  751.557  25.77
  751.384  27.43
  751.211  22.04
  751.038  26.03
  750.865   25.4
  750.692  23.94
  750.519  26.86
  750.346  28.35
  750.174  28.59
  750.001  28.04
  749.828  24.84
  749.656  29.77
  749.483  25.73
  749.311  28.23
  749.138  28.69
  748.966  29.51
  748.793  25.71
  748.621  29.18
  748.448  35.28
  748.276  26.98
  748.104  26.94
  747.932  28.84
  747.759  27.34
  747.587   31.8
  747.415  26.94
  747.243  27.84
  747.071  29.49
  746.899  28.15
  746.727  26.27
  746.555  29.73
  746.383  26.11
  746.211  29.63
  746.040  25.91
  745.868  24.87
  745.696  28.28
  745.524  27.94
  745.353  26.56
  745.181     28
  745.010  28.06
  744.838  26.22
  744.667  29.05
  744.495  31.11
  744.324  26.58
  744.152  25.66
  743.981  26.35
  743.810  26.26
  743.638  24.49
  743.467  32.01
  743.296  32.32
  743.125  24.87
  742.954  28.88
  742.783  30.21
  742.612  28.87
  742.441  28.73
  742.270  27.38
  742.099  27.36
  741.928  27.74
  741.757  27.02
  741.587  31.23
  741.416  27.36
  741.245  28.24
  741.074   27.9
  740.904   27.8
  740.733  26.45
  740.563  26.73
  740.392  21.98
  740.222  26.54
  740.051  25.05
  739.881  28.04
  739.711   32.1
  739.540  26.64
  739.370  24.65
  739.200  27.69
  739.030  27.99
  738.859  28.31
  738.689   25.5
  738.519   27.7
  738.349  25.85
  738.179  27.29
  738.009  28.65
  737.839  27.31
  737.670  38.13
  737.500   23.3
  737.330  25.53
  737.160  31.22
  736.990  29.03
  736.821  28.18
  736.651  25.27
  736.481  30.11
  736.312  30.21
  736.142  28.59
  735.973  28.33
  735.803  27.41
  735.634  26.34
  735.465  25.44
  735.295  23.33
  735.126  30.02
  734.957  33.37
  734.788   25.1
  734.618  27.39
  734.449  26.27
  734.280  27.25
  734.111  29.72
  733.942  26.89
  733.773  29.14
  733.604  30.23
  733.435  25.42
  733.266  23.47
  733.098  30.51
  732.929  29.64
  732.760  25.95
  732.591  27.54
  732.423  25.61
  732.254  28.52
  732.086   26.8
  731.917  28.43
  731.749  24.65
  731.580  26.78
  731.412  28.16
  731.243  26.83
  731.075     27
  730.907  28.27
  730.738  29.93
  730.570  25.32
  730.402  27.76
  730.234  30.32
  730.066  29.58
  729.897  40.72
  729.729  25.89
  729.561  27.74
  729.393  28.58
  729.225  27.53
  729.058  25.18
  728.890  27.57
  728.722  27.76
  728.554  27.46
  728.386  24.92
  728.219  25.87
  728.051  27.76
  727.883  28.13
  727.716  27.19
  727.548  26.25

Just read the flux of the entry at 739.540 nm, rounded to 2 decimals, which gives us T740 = 26.64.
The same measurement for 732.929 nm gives 29.64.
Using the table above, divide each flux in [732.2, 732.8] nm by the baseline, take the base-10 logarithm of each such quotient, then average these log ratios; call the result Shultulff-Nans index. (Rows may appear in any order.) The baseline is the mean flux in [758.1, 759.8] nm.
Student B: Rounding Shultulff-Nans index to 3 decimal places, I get 0.028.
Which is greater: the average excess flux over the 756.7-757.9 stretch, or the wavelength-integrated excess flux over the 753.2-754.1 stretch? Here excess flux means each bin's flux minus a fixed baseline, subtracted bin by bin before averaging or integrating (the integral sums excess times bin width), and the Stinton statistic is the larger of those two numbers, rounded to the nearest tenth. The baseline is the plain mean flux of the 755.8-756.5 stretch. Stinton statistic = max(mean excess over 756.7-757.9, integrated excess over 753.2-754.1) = 1.1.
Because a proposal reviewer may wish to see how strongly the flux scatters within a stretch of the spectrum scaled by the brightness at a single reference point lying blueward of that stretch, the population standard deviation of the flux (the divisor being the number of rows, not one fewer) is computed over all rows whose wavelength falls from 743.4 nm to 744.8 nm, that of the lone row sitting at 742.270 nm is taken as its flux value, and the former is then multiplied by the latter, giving 70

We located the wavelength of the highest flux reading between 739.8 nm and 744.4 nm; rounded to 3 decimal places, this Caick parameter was 743.296 nm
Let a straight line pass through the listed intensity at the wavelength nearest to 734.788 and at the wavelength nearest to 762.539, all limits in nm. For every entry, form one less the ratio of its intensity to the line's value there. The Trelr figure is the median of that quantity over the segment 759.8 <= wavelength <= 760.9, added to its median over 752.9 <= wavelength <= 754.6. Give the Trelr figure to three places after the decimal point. -0.010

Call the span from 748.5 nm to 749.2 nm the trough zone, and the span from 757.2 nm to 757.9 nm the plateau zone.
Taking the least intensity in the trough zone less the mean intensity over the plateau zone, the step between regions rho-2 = -1.9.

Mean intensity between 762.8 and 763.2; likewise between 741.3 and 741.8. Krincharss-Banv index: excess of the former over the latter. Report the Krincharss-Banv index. -4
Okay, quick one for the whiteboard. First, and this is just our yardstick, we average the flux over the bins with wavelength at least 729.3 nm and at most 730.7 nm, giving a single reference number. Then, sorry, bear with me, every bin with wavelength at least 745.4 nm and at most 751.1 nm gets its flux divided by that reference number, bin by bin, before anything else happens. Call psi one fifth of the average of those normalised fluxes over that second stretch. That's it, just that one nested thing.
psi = 0.189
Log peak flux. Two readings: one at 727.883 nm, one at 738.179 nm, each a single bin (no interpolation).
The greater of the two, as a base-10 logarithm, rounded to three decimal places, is 1.449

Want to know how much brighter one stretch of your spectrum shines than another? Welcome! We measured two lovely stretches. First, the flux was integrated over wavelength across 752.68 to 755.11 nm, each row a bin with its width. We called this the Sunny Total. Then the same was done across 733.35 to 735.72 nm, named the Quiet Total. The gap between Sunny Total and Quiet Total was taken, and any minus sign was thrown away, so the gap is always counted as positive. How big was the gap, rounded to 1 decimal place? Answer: 0.5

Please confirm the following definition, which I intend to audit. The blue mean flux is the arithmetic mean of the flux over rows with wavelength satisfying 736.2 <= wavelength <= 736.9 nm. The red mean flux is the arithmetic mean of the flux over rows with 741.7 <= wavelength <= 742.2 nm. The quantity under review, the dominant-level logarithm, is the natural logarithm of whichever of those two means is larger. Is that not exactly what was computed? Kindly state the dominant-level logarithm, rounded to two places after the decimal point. 3.35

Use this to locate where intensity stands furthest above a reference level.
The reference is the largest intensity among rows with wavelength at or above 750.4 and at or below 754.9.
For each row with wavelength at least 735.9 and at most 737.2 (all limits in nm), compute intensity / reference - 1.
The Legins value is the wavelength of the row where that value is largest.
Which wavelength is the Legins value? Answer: 737.160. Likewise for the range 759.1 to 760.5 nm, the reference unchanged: 760.084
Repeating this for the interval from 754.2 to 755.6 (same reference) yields 755.026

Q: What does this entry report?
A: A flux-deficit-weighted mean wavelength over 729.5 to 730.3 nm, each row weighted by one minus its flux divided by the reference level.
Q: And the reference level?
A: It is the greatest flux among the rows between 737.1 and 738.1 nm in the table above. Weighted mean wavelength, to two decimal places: 729.86 nm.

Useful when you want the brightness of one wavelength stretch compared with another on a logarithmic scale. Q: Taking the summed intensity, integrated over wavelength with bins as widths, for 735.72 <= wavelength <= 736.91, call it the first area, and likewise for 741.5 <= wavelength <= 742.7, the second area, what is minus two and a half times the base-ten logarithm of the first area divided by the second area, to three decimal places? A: 0.010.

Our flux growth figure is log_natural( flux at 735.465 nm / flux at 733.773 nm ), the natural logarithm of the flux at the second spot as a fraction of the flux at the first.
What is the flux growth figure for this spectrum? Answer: -0.14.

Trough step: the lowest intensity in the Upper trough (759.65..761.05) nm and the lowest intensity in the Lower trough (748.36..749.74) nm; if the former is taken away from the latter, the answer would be 4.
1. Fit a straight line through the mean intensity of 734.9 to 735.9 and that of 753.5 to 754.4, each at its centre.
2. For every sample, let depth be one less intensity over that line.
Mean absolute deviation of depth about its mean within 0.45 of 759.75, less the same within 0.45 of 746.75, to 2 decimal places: -0.03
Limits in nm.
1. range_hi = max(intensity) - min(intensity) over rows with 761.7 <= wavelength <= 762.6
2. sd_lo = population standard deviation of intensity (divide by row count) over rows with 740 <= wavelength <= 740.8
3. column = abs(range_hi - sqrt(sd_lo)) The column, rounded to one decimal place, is 1.9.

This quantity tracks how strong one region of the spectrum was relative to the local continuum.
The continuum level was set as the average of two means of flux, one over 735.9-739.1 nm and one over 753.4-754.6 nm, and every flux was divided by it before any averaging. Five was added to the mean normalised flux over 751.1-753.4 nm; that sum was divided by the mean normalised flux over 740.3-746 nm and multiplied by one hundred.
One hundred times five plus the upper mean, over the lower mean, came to 595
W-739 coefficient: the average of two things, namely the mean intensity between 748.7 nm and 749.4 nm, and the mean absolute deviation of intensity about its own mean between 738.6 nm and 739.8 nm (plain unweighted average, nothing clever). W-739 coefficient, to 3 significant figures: 14.9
